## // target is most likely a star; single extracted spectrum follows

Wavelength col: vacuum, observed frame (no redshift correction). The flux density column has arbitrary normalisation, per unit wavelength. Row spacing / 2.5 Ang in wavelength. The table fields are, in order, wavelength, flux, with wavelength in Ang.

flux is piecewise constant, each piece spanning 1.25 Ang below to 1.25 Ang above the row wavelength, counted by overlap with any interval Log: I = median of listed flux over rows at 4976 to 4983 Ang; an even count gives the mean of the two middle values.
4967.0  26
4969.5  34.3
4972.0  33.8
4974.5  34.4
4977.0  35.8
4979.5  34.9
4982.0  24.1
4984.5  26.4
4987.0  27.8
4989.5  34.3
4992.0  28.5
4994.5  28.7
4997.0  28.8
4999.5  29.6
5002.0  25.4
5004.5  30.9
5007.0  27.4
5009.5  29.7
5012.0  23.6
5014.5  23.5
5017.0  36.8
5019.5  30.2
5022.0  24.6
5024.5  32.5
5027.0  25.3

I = 35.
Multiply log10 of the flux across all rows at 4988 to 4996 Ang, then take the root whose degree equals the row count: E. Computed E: 1.48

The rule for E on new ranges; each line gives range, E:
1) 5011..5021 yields 1.45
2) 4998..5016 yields 1.43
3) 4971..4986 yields 1.49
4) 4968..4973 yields 1.53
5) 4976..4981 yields 1.55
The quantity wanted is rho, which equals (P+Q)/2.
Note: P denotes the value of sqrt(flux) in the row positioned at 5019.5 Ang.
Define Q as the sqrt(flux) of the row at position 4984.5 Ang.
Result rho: 5.32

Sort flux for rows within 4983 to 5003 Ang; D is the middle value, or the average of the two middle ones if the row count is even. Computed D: 28.6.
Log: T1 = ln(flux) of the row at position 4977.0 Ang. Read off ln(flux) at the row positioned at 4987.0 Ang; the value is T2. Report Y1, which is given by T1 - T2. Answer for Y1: 0.3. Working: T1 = 3.58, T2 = 3.33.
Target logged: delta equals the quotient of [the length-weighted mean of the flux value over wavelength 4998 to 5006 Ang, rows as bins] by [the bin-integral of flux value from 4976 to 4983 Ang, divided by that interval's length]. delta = 0.90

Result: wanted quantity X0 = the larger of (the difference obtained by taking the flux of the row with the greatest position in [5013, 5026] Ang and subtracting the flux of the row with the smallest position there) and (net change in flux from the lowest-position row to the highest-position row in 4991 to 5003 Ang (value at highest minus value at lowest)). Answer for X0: 9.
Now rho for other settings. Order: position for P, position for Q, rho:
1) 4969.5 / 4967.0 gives 5.48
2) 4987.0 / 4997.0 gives 5.32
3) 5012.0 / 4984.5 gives 5.00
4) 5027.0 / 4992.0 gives 5.18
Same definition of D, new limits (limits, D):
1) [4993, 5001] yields 28.8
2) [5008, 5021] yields 29.7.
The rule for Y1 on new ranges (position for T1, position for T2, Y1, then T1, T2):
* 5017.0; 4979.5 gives 0.1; 3.61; 3.55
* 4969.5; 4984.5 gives 0.3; 3.54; 3.27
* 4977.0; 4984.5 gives 0.3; 3.58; 3.27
